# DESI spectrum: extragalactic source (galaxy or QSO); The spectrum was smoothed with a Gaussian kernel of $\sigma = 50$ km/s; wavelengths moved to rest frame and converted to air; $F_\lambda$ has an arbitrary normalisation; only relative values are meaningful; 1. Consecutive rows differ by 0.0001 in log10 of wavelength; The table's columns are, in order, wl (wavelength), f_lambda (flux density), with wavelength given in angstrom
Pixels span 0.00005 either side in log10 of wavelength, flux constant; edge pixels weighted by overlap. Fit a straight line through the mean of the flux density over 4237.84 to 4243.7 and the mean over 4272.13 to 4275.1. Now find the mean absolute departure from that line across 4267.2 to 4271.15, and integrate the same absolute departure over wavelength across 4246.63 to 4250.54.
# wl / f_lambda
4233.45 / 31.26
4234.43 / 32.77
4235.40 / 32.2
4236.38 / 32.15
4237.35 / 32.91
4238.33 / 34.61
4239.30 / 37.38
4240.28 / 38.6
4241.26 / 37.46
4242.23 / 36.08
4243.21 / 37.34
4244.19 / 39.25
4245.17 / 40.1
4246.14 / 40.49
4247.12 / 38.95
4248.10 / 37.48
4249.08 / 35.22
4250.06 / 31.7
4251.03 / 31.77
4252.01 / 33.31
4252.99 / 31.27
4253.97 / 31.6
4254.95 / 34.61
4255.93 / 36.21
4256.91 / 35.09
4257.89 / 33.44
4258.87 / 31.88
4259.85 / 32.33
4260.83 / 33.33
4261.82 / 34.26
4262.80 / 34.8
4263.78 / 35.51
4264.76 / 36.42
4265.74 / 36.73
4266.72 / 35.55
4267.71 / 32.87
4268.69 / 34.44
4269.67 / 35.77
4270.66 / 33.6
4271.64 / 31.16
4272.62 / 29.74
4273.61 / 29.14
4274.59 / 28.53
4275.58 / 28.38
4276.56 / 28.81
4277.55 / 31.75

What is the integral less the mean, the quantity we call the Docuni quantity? 4.9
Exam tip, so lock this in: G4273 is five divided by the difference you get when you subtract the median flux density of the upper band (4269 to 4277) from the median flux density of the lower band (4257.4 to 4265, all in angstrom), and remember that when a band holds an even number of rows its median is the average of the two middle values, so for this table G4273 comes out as 1.1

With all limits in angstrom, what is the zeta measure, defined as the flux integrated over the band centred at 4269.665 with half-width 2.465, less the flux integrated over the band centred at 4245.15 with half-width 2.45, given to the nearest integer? -27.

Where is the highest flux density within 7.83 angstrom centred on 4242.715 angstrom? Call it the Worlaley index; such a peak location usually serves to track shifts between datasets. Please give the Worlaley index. 4246.14 angstrom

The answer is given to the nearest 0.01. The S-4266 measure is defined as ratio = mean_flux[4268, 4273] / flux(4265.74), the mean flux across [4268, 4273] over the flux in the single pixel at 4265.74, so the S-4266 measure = 0.90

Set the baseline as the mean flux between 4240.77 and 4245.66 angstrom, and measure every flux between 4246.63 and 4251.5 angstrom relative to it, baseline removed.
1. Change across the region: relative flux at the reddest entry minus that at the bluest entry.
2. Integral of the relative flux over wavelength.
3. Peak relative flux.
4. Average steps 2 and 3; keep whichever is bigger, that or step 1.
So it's -7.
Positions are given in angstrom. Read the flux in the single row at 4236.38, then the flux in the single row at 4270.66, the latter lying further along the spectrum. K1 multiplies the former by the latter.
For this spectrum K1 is 1080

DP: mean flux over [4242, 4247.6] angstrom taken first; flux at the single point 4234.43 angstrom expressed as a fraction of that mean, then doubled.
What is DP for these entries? 1.69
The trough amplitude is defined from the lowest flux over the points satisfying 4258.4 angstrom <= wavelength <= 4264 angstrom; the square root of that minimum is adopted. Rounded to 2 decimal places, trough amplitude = 5.65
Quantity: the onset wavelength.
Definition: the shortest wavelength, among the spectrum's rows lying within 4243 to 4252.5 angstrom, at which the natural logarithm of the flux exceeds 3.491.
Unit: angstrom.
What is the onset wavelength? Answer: 4243.21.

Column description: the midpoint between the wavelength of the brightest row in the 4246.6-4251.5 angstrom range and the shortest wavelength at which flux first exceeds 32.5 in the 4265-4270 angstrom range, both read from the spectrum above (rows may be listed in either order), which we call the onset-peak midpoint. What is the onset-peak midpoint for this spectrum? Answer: 4256.4 angstrom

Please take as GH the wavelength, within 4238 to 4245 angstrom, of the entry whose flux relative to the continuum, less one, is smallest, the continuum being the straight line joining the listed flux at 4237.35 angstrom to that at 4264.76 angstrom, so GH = 4238.33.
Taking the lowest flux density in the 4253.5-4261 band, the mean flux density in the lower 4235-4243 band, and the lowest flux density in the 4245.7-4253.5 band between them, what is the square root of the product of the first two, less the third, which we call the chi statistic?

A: 2.1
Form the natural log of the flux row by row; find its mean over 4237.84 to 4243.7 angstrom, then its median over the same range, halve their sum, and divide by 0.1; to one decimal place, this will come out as 36.1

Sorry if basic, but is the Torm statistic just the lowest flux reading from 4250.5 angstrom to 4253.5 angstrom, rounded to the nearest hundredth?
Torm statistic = 31.27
